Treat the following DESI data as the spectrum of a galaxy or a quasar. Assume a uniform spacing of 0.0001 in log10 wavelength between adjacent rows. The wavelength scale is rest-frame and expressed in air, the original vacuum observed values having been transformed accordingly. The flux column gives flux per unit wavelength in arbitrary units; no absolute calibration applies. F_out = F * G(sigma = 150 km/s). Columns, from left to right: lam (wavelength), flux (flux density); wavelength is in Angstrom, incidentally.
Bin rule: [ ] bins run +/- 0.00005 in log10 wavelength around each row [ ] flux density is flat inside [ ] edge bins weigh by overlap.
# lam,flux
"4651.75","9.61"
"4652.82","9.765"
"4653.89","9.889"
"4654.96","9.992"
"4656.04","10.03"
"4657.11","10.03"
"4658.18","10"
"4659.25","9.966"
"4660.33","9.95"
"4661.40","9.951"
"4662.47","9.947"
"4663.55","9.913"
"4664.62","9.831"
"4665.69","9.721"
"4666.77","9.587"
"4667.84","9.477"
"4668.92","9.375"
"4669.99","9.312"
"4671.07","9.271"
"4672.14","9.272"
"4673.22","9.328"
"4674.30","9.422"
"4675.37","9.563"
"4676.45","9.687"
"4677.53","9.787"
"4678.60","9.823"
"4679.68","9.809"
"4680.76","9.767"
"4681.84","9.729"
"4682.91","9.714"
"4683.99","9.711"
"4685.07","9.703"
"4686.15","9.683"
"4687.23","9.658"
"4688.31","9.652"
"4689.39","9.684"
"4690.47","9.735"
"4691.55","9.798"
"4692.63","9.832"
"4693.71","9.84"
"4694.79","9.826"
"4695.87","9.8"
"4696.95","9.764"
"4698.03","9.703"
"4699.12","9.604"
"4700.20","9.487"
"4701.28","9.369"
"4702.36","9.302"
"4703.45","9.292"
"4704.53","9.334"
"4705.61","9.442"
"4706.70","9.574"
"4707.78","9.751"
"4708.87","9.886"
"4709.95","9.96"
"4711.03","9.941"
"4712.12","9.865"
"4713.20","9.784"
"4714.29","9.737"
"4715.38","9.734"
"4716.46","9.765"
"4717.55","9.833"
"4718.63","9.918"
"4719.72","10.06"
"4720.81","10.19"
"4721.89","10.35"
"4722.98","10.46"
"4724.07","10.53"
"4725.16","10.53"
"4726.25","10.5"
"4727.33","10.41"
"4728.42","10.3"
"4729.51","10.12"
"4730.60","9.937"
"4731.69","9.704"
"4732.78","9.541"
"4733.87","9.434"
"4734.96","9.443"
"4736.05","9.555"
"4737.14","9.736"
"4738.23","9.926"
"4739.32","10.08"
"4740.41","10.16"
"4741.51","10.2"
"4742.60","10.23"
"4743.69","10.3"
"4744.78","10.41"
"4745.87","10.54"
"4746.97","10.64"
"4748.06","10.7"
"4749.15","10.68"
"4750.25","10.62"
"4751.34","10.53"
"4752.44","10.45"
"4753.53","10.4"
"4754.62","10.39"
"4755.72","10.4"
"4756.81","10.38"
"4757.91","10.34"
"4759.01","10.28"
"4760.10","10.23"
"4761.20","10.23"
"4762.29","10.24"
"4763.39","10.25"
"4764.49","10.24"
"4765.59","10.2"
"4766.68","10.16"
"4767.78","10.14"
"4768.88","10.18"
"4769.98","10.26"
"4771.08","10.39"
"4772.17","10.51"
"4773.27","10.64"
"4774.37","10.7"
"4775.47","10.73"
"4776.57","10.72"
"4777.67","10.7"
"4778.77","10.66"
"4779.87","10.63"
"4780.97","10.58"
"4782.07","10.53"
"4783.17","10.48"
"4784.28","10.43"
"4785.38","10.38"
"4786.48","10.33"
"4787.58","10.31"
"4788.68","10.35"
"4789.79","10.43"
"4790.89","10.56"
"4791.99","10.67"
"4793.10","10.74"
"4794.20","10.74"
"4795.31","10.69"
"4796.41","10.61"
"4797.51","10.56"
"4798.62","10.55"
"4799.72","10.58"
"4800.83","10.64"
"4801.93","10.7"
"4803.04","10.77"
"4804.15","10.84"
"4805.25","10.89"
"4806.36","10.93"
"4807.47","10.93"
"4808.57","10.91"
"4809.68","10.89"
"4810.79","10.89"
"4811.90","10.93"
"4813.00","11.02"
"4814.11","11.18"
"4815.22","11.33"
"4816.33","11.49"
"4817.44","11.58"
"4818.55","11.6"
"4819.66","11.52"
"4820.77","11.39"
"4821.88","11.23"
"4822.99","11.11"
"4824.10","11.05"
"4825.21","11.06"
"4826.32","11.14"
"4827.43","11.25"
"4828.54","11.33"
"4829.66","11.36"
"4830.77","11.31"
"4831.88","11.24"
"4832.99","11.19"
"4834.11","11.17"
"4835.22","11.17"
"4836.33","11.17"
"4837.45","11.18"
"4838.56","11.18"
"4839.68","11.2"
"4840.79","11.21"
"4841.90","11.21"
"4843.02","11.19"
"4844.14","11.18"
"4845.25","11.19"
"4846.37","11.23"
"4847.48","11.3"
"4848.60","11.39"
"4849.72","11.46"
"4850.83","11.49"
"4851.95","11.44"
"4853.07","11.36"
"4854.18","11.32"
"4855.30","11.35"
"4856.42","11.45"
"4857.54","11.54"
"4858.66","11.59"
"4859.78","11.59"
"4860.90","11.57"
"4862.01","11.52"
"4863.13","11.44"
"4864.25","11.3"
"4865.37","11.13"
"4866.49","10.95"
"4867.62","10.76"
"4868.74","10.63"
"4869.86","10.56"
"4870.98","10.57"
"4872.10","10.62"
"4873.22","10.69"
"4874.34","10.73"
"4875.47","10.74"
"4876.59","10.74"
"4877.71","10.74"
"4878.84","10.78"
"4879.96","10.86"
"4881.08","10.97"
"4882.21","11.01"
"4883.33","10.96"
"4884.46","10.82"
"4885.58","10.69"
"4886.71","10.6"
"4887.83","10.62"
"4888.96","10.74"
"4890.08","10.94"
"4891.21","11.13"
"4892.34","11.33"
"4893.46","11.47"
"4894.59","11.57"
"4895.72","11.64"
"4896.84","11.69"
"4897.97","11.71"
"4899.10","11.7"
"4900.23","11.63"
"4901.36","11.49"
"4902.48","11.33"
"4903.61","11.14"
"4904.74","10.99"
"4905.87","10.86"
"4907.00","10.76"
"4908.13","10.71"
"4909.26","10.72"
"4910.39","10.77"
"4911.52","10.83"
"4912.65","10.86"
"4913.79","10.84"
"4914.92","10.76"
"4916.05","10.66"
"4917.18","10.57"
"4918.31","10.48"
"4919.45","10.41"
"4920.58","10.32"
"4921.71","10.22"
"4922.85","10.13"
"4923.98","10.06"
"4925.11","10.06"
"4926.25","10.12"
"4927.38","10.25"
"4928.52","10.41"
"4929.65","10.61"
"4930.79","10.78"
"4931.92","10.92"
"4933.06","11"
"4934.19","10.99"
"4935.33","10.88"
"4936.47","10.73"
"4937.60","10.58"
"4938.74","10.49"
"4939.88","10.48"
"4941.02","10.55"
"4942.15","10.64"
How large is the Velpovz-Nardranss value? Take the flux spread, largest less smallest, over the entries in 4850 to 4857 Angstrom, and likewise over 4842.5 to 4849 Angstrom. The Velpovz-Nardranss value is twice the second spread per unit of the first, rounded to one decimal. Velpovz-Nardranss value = 2.5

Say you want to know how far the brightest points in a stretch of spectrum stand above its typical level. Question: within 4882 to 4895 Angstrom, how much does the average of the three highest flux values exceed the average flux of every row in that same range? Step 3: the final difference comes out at 0.47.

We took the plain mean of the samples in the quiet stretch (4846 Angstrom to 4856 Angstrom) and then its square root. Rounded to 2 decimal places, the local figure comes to 3.37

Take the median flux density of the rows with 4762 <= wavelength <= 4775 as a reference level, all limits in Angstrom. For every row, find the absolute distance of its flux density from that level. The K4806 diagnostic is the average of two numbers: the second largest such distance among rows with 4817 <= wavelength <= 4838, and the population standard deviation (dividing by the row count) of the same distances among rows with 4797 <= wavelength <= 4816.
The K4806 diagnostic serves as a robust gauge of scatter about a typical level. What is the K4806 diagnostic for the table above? 0.77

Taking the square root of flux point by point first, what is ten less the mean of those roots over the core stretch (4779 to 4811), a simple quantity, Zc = 6.74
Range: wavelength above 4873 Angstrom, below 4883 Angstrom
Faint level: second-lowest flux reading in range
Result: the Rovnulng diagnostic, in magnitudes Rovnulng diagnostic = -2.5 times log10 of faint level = -2.58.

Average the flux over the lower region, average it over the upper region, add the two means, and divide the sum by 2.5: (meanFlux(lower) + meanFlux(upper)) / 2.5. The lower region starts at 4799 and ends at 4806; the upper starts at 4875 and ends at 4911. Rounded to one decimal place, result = 8.7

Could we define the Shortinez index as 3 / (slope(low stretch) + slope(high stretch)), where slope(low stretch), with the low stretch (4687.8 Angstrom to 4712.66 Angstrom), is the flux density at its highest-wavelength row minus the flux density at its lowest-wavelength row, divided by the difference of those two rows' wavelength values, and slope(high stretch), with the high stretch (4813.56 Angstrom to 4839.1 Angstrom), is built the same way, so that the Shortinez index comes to 335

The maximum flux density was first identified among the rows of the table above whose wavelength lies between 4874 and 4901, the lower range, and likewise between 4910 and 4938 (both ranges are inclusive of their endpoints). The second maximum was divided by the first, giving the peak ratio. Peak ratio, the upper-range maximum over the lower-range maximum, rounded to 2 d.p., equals 0.94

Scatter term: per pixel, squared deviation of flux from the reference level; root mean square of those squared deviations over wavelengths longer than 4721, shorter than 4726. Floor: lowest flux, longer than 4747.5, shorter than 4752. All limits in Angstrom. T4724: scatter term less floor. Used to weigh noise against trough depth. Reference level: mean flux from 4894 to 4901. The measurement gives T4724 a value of -9.1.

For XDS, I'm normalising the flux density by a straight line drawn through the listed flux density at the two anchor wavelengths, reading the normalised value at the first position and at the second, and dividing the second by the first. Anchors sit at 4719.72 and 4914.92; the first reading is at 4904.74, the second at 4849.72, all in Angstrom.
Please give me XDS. 1.06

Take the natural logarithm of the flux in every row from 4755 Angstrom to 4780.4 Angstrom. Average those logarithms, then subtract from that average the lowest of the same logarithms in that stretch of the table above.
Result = 0.025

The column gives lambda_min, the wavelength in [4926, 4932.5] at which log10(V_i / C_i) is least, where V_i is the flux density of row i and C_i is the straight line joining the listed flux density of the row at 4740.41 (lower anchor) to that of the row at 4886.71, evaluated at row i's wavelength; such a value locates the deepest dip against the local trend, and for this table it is 4926.25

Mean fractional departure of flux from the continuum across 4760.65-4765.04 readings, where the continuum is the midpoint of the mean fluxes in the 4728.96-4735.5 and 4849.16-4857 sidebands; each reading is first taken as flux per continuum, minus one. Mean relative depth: -0.030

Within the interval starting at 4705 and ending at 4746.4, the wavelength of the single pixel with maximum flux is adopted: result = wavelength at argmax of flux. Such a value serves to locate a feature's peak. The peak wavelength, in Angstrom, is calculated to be 4745.87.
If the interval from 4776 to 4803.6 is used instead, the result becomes 4803.04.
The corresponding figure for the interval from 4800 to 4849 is 4818.55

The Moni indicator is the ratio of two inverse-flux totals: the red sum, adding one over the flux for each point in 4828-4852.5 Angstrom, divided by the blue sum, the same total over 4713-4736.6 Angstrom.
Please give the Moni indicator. 0.886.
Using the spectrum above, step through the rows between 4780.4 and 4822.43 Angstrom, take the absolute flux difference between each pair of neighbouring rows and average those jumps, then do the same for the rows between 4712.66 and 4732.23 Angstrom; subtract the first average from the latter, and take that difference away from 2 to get 1.97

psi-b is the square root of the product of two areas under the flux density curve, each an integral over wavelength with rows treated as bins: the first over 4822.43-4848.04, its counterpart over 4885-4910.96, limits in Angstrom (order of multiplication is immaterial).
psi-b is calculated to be 288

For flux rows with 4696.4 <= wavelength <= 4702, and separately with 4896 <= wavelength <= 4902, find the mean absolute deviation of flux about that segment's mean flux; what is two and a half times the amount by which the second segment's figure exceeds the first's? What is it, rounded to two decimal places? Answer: -0.15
